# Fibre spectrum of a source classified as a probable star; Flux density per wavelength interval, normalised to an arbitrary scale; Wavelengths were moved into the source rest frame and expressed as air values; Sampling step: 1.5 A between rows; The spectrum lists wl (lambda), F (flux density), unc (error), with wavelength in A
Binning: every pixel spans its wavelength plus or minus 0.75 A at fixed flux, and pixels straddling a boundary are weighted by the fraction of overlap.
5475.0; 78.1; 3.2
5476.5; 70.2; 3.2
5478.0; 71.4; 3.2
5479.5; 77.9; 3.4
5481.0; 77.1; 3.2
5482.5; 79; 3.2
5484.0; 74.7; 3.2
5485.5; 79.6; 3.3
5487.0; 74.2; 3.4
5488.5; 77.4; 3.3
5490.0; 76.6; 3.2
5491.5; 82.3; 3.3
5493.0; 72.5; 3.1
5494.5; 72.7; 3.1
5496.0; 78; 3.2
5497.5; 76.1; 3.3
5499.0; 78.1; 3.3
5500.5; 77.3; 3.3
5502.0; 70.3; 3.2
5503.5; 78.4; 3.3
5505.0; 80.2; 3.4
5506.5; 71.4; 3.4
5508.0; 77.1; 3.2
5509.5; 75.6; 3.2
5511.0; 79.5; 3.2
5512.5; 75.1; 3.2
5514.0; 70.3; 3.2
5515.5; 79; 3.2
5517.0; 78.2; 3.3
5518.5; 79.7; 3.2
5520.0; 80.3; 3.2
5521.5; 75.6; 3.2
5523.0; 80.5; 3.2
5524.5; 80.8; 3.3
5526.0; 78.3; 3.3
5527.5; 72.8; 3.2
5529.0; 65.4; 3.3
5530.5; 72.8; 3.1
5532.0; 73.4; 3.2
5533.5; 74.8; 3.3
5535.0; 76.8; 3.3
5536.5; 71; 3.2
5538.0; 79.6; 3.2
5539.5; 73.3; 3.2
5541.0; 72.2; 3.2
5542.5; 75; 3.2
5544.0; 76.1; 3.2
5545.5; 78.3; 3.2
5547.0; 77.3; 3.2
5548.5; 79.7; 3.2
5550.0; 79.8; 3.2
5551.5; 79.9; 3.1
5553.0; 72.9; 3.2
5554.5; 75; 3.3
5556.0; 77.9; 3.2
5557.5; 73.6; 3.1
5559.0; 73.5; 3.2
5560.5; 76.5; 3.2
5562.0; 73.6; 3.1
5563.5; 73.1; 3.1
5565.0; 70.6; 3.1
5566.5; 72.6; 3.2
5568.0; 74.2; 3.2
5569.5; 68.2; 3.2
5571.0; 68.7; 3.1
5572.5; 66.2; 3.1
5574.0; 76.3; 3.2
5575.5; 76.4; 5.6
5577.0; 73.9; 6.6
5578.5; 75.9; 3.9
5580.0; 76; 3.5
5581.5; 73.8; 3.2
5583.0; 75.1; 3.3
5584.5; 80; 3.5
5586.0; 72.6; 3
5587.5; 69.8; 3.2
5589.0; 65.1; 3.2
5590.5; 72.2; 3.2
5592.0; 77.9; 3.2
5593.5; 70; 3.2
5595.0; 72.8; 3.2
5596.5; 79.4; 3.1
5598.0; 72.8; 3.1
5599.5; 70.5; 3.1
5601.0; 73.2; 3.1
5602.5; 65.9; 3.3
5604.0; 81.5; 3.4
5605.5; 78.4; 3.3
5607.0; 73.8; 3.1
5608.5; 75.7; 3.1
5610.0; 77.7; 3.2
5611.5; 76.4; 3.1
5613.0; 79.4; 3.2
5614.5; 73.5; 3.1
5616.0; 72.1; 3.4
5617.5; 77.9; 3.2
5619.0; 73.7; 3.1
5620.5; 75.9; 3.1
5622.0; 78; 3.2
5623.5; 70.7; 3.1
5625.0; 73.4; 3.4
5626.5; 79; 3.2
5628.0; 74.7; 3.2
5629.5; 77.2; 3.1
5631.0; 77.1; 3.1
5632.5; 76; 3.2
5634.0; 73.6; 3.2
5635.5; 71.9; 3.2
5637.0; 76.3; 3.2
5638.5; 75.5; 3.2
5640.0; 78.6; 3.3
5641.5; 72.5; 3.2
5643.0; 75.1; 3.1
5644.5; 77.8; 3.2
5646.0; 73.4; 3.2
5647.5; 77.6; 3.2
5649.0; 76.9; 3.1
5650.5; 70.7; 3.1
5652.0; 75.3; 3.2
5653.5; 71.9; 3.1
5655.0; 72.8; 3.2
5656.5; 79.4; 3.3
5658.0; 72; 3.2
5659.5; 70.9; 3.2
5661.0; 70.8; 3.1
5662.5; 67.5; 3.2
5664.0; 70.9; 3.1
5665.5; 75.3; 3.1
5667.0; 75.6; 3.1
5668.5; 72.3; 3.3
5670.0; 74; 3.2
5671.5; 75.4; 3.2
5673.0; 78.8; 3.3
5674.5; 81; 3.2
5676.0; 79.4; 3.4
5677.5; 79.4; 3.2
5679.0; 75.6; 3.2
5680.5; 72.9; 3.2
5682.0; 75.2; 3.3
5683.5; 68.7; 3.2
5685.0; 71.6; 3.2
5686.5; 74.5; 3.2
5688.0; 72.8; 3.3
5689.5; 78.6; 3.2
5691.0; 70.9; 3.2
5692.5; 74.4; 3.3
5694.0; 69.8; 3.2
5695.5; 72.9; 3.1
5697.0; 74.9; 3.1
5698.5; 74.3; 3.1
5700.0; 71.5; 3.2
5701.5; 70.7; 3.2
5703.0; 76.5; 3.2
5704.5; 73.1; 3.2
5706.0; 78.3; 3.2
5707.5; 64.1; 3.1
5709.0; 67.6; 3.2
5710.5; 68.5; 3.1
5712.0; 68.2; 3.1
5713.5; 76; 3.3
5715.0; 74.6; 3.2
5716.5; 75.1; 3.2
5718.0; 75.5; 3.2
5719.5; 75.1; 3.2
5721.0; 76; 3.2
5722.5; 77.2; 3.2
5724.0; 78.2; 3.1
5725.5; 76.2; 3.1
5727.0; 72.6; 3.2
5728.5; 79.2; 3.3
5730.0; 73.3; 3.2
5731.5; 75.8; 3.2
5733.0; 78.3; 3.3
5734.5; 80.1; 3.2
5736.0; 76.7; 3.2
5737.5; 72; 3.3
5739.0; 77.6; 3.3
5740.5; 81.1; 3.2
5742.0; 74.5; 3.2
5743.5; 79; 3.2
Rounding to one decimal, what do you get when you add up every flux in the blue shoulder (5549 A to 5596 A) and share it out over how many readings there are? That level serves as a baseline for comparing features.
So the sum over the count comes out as 73.7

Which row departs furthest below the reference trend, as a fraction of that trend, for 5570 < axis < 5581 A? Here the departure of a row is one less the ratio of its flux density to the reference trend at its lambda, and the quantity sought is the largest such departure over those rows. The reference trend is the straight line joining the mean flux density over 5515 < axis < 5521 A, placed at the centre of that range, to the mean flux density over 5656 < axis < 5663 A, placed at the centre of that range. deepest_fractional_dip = 0.13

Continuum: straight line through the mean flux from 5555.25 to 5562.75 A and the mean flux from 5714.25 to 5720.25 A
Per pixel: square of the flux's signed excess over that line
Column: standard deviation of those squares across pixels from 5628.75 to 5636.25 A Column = 3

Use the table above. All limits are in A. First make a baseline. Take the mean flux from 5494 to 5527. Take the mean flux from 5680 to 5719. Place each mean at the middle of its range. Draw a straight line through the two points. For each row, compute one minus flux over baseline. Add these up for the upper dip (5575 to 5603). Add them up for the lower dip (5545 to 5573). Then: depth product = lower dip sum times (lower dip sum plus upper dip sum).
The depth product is 0.34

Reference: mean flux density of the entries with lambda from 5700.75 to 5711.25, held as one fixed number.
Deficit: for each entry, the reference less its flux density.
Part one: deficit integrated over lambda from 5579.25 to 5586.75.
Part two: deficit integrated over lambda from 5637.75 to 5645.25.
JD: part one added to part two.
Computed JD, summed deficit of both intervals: -67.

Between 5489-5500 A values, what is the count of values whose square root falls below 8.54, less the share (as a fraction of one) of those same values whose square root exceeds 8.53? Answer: 1.3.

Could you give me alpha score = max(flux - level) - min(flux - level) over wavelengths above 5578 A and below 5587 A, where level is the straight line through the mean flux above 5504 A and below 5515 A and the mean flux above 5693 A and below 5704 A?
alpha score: 7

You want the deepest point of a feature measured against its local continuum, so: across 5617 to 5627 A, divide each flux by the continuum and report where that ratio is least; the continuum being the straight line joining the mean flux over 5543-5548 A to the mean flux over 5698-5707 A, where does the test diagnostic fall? 5623.5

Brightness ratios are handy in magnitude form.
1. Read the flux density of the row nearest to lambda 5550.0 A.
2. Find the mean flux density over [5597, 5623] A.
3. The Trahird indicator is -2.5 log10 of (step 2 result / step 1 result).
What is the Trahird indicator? 0.07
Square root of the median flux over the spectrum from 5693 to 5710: 8.54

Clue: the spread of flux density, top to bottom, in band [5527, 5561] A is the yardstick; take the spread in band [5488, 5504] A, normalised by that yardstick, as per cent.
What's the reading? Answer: 83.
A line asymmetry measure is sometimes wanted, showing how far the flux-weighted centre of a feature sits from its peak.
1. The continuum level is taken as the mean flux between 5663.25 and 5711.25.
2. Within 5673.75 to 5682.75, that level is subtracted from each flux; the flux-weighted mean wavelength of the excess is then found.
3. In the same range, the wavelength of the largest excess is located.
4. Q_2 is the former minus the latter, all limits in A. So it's 1.9 A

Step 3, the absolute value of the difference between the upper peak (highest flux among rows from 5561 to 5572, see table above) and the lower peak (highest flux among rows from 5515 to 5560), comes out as 6.6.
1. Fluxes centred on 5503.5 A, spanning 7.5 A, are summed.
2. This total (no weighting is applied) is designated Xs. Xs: 378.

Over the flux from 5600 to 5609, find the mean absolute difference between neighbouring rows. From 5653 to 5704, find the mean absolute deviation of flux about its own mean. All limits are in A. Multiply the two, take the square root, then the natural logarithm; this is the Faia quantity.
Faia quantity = 1.43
